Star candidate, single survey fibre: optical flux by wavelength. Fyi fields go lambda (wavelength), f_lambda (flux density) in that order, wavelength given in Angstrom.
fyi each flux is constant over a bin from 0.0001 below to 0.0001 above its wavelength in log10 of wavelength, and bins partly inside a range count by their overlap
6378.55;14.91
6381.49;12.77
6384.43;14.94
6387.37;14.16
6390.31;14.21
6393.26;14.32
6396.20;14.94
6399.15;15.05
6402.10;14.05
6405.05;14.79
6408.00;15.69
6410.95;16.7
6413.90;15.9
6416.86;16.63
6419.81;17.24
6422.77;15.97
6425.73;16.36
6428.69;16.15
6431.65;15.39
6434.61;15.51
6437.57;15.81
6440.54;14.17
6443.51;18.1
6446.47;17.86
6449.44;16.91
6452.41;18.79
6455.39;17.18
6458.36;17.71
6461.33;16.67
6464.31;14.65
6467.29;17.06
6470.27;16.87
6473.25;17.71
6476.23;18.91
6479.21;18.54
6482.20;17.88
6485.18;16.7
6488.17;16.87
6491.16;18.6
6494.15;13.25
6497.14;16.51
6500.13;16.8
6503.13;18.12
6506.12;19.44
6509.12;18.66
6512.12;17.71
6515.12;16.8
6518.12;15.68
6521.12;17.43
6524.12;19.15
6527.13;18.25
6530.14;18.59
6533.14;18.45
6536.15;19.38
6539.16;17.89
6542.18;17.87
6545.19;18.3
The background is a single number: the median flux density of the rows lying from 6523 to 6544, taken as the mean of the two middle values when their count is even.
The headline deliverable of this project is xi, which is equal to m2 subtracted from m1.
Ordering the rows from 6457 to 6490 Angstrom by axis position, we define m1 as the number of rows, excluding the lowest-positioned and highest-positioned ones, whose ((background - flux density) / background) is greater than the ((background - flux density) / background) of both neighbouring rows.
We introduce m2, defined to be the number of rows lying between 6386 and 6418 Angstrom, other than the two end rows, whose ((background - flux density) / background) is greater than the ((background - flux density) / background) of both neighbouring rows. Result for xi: 1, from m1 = 3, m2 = 2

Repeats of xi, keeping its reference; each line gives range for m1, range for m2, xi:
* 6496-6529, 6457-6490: -2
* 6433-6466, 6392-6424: 1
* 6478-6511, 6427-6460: -2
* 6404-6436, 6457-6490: 0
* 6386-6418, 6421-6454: -1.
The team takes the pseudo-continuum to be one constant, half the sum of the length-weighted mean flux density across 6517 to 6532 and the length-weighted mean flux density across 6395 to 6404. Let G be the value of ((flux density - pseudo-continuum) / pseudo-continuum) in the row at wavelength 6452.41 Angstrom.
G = 0.15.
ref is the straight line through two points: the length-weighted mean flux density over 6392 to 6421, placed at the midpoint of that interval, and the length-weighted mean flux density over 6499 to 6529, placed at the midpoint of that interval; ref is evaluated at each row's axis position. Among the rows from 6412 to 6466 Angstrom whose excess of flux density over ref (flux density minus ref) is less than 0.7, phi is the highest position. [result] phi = 6464.31 Angstrom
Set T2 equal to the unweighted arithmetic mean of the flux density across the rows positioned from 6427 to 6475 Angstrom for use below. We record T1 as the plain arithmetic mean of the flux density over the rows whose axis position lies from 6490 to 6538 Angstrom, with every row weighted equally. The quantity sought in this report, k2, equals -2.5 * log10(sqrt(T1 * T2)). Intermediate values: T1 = 17.7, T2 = 16.7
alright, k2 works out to -3.09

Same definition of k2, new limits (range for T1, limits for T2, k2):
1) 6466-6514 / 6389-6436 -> -3.04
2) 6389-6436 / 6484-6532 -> -3.04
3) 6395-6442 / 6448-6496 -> -3.04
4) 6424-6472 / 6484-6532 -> -3.08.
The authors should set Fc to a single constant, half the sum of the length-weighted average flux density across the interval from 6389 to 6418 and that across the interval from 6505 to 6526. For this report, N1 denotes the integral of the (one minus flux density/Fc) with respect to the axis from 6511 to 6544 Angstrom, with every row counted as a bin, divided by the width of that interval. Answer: -0.09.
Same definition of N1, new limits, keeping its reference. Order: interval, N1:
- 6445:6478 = -0.05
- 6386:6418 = 0.08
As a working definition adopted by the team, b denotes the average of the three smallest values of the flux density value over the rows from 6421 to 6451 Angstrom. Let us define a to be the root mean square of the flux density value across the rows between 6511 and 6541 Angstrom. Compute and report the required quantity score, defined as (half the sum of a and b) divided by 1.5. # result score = 11.0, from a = 18.0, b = 15.02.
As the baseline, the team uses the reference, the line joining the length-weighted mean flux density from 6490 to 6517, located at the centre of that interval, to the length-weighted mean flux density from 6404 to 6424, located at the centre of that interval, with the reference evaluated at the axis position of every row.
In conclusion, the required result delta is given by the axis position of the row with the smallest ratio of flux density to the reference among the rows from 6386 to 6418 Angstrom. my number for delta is 6402.10 Angstrom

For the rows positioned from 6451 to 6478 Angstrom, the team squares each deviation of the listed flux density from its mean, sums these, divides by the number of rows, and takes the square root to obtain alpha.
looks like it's 1.2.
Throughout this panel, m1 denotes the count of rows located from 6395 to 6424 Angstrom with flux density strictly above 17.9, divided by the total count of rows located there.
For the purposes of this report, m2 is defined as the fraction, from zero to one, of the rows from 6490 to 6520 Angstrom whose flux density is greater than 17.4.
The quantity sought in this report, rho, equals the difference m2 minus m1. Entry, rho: 0.5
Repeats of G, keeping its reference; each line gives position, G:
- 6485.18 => 0.03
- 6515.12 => 0.03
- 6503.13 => 0.11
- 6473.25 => 0.09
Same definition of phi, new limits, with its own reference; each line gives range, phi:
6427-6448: 6440.54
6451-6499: 6497.14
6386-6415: 6413.90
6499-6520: 6518.12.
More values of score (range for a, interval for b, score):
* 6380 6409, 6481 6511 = 10.0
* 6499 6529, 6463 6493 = 11.3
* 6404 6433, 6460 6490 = 10.7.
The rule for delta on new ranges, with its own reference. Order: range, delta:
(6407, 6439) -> 6431.65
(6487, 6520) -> 6494.15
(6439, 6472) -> 6440.54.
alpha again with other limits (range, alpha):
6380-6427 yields 1.2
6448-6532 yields 1.3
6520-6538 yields 0.6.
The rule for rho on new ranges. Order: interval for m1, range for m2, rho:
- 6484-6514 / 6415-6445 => -0.3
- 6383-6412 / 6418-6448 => 0.2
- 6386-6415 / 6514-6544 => 0.8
